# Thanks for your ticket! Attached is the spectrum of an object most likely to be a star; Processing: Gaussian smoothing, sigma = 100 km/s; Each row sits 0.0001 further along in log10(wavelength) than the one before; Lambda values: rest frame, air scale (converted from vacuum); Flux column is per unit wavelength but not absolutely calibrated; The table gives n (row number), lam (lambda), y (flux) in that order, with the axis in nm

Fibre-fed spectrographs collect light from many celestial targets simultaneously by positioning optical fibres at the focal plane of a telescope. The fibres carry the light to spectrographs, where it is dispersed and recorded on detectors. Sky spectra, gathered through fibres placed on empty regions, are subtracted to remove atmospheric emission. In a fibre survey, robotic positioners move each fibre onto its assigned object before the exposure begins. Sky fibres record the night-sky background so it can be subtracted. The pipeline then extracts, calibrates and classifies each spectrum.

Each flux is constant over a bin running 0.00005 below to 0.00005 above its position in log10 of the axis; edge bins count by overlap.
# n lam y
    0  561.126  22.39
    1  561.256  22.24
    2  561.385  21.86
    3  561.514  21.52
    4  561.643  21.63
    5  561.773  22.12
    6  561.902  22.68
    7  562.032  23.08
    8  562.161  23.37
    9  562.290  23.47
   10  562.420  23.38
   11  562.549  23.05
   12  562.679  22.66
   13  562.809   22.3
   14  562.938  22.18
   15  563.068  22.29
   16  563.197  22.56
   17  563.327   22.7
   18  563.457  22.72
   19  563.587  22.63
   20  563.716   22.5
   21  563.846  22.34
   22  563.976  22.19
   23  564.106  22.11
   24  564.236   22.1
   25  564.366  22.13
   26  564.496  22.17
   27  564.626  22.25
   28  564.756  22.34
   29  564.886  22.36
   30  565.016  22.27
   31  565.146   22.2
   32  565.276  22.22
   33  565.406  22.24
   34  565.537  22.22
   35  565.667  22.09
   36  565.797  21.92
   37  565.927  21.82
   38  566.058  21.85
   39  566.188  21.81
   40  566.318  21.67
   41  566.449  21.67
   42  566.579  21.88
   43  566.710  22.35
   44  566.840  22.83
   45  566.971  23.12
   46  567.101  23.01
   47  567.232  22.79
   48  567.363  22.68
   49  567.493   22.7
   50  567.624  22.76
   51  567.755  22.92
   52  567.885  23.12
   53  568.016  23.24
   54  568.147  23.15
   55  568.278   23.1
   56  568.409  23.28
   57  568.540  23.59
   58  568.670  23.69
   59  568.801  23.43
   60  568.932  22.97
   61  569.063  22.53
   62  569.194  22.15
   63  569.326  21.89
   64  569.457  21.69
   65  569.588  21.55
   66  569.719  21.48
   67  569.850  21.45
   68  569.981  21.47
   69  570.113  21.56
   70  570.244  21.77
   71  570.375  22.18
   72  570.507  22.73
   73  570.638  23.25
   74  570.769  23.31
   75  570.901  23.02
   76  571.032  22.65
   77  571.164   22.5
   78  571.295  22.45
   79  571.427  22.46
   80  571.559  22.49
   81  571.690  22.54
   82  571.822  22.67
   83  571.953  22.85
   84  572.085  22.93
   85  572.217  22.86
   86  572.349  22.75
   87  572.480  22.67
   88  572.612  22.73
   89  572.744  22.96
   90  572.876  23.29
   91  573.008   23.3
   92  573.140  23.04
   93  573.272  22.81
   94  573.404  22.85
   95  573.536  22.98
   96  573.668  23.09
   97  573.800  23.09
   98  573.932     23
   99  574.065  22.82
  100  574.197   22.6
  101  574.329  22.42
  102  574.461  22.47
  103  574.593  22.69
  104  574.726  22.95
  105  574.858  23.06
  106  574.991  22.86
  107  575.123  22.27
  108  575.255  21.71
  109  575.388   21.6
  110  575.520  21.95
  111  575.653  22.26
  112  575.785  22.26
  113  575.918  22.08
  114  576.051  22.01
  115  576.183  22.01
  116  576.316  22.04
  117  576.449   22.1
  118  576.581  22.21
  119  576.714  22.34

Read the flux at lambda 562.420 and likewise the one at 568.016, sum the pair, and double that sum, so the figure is 93.2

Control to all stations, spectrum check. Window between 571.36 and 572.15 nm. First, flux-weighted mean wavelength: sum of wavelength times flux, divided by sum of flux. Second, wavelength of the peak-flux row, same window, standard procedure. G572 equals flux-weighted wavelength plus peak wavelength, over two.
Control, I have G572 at 571.92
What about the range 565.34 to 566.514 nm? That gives 565.67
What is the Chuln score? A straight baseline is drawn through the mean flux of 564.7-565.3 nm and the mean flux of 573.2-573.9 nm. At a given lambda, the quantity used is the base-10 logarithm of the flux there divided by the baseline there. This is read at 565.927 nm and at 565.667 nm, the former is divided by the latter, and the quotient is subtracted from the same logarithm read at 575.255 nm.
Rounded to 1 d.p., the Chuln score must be -2.2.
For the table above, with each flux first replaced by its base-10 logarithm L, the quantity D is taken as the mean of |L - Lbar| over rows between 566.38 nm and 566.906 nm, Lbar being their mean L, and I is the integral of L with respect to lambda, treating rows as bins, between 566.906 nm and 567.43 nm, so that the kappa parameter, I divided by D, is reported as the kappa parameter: 89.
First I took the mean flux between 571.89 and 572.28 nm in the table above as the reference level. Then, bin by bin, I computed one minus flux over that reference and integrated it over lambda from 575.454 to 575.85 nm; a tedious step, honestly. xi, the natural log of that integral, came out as -4.4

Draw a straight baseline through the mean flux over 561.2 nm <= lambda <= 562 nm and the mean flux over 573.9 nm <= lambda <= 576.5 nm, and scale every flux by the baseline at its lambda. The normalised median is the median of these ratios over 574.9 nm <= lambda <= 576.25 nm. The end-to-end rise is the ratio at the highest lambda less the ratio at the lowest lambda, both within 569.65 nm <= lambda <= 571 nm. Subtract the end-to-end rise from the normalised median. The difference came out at 0.92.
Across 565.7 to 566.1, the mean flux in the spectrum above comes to 21.9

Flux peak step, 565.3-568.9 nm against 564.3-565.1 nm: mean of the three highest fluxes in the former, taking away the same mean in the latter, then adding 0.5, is 1.75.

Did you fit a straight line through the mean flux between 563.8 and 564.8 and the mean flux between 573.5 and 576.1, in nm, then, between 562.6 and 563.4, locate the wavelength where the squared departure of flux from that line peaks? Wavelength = 563.327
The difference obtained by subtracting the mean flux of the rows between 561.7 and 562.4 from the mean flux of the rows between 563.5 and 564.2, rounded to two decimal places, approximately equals -0.59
